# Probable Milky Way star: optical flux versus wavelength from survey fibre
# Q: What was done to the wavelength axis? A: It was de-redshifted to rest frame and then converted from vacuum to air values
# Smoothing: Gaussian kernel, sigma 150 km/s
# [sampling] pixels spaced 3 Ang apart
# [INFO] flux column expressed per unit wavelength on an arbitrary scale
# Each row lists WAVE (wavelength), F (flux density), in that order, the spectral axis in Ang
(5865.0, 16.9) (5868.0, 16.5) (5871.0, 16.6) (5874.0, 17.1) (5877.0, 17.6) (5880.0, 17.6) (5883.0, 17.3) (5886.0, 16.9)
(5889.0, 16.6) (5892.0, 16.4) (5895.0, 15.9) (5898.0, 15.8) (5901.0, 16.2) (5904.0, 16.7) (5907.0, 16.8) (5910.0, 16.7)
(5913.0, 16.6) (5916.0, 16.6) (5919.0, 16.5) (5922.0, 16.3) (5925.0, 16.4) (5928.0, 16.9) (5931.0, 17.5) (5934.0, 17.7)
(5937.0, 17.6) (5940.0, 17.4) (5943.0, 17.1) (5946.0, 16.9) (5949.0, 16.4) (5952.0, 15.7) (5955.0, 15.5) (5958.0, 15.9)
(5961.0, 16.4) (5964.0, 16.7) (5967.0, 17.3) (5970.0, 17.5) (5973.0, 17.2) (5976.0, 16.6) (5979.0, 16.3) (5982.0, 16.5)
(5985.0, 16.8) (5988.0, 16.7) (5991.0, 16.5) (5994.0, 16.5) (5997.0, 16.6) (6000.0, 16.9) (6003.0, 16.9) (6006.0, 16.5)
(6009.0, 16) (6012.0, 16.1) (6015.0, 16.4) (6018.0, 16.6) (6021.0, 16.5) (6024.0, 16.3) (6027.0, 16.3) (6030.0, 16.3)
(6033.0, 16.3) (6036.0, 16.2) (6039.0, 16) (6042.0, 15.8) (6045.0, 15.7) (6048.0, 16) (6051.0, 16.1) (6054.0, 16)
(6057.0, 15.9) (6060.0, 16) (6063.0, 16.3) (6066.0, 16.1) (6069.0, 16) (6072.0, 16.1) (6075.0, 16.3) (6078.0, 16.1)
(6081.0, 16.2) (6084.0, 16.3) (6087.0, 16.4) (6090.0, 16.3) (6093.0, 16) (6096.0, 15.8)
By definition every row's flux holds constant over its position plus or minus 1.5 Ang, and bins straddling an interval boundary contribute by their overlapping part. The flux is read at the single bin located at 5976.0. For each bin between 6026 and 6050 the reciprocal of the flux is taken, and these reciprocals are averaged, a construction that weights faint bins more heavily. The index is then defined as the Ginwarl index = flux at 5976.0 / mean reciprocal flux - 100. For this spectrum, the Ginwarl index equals 167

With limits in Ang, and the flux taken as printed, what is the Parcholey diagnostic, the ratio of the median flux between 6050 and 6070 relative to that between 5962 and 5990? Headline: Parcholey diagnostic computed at 0.958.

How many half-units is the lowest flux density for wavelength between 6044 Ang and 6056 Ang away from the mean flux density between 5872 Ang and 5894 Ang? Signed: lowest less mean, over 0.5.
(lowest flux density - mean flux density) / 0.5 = -2.7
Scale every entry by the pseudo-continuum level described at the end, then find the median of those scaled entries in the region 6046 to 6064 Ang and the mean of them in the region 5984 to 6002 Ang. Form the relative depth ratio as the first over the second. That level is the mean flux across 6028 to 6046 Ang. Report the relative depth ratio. 0.960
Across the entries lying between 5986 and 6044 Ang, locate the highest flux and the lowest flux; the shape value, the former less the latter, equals 1.1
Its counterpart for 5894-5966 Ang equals 2.2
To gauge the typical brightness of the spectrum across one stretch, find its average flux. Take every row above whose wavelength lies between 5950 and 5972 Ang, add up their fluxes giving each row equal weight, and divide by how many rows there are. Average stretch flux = 16.4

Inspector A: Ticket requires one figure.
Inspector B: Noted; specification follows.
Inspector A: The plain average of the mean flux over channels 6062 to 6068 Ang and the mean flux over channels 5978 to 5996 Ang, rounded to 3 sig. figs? 16.4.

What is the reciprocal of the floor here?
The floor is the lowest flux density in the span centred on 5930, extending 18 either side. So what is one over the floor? 0.0613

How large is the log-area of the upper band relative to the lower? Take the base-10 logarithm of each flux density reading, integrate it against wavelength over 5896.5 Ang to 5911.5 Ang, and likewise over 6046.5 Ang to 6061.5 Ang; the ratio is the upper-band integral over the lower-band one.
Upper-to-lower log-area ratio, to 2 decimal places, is 0.99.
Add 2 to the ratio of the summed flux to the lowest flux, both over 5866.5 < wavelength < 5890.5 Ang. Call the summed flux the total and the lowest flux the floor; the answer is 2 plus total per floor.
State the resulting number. 10.3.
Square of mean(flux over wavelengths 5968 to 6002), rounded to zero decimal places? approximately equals 280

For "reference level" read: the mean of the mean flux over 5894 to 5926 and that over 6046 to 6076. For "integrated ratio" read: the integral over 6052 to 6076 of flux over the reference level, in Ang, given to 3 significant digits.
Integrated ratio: 23.8 Ang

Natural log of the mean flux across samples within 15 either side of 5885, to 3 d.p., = 2.820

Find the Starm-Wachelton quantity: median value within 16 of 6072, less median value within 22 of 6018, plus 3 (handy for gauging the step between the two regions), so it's 2.80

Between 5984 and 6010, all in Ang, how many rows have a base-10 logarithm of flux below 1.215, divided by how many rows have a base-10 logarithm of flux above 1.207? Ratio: 0.1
